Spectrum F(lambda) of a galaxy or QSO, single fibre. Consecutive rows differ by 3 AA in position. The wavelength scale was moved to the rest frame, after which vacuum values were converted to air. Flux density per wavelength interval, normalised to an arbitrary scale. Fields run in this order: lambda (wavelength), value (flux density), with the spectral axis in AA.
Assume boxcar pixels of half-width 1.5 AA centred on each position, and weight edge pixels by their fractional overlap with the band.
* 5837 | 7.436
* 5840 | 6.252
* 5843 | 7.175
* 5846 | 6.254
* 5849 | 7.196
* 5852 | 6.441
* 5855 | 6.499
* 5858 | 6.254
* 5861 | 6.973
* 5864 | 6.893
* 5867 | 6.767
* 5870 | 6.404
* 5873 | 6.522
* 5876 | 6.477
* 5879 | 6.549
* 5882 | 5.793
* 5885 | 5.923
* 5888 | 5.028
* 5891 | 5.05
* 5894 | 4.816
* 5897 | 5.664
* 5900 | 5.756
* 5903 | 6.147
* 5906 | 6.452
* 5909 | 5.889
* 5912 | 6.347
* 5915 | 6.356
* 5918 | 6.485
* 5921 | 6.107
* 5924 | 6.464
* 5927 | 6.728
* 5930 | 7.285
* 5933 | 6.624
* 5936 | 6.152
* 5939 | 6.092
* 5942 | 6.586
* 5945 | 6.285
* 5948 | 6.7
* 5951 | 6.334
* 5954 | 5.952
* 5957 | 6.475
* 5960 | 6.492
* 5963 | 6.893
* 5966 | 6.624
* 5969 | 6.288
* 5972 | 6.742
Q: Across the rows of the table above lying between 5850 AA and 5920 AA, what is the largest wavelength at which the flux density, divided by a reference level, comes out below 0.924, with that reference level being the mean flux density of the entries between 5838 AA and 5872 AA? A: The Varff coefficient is 5909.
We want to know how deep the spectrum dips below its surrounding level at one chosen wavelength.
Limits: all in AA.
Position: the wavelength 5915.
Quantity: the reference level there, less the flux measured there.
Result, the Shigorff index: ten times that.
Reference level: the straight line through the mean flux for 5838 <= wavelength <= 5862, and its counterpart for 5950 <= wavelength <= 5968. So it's 2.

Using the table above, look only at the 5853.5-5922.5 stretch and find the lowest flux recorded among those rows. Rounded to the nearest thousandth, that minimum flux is 4.816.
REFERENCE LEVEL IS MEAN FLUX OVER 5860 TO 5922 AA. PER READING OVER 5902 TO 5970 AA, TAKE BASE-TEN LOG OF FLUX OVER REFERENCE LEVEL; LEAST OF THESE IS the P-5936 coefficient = -0.016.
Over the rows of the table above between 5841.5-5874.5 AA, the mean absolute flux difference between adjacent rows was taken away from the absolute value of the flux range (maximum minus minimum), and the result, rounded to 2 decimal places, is 0.51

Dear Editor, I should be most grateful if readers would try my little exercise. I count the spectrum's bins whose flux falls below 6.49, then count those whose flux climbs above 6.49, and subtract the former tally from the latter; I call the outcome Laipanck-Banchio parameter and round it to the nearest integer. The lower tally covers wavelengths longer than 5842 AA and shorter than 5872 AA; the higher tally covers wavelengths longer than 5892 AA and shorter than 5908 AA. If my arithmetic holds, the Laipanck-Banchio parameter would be -4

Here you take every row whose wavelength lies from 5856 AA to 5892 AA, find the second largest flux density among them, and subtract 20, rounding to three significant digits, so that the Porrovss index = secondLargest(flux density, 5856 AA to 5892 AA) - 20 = -13.1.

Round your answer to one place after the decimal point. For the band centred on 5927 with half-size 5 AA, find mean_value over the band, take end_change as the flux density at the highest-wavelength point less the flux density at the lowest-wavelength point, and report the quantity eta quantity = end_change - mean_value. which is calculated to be -6.0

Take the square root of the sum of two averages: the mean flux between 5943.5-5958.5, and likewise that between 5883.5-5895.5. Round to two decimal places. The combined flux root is 3.40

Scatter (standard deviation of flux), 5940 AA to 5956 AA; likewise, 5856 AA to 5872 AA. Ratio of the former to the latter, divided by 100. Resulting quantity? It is 0.0093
